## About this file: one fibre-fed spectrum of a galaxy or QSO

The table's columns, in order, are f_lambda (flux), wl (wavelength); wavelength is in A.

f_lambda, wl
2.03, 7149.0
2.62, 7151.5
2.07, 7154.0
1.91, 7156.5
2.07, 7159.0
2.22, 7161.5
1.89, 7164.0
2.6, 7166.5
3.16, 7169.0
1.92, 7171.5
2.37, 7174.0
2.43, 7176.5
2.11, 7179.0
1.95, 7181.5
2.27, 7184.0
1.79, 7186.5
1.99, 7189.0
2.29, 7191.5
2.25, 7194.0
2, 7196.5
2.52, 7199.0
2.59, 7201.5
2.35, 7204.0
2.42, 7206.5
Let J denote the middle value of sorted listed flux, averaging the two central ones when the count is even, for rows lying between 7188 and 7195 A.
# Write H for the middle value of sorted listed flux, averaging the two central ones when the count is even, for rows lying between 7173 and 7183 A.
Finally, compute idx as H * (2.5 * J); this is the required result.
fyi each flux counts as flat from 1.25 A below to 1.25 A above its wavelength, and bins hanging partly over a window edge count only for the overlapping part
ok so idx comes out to 12.6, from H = 2.24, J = 2.25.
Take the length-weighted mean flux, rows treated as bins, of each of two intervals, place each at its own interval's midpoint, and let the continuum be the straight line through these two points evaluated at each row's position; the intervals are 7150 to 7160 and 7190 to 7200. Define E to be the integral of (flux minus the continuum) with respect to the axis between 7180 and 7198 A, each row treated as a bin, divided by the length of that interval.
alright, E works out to -0.16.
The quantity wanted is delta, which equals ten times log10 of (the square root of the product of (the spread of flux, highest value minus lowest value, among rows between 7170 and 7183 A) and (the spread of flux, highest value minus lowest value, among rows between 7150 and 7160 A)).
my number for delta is -2.2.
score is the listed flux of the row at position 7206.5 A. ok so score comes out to 2.42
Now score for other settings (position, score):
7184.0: 2.27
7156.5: 1.91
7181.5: 1.95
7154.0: 2.07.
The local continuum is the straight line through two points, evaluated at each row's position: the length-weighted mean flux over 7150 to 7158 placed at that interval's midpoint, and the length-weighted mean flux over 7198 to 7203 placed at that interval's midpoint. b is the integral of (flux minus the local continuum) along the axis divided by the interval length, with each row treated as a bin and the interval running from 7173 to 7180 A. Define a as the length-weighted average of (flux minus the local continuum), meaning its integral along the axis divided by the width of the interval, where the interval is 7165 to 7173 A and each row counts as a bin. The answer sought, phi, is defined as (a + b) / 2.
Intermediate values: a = 0.2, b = -0.05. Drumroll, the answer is 0.09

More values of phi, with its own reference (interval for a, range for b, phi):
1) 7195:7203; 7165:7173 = 0.03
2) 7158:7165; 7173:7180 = -0.12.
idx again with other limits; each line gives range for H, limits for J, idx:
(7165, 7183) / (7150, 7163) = 12.3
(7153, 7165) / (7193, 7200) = 11.6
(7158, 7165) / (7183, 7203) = 11.7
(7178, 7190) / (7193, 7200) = 11.2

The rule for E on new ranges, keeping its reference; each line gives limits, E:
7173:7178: 0.18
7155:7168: -0.02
